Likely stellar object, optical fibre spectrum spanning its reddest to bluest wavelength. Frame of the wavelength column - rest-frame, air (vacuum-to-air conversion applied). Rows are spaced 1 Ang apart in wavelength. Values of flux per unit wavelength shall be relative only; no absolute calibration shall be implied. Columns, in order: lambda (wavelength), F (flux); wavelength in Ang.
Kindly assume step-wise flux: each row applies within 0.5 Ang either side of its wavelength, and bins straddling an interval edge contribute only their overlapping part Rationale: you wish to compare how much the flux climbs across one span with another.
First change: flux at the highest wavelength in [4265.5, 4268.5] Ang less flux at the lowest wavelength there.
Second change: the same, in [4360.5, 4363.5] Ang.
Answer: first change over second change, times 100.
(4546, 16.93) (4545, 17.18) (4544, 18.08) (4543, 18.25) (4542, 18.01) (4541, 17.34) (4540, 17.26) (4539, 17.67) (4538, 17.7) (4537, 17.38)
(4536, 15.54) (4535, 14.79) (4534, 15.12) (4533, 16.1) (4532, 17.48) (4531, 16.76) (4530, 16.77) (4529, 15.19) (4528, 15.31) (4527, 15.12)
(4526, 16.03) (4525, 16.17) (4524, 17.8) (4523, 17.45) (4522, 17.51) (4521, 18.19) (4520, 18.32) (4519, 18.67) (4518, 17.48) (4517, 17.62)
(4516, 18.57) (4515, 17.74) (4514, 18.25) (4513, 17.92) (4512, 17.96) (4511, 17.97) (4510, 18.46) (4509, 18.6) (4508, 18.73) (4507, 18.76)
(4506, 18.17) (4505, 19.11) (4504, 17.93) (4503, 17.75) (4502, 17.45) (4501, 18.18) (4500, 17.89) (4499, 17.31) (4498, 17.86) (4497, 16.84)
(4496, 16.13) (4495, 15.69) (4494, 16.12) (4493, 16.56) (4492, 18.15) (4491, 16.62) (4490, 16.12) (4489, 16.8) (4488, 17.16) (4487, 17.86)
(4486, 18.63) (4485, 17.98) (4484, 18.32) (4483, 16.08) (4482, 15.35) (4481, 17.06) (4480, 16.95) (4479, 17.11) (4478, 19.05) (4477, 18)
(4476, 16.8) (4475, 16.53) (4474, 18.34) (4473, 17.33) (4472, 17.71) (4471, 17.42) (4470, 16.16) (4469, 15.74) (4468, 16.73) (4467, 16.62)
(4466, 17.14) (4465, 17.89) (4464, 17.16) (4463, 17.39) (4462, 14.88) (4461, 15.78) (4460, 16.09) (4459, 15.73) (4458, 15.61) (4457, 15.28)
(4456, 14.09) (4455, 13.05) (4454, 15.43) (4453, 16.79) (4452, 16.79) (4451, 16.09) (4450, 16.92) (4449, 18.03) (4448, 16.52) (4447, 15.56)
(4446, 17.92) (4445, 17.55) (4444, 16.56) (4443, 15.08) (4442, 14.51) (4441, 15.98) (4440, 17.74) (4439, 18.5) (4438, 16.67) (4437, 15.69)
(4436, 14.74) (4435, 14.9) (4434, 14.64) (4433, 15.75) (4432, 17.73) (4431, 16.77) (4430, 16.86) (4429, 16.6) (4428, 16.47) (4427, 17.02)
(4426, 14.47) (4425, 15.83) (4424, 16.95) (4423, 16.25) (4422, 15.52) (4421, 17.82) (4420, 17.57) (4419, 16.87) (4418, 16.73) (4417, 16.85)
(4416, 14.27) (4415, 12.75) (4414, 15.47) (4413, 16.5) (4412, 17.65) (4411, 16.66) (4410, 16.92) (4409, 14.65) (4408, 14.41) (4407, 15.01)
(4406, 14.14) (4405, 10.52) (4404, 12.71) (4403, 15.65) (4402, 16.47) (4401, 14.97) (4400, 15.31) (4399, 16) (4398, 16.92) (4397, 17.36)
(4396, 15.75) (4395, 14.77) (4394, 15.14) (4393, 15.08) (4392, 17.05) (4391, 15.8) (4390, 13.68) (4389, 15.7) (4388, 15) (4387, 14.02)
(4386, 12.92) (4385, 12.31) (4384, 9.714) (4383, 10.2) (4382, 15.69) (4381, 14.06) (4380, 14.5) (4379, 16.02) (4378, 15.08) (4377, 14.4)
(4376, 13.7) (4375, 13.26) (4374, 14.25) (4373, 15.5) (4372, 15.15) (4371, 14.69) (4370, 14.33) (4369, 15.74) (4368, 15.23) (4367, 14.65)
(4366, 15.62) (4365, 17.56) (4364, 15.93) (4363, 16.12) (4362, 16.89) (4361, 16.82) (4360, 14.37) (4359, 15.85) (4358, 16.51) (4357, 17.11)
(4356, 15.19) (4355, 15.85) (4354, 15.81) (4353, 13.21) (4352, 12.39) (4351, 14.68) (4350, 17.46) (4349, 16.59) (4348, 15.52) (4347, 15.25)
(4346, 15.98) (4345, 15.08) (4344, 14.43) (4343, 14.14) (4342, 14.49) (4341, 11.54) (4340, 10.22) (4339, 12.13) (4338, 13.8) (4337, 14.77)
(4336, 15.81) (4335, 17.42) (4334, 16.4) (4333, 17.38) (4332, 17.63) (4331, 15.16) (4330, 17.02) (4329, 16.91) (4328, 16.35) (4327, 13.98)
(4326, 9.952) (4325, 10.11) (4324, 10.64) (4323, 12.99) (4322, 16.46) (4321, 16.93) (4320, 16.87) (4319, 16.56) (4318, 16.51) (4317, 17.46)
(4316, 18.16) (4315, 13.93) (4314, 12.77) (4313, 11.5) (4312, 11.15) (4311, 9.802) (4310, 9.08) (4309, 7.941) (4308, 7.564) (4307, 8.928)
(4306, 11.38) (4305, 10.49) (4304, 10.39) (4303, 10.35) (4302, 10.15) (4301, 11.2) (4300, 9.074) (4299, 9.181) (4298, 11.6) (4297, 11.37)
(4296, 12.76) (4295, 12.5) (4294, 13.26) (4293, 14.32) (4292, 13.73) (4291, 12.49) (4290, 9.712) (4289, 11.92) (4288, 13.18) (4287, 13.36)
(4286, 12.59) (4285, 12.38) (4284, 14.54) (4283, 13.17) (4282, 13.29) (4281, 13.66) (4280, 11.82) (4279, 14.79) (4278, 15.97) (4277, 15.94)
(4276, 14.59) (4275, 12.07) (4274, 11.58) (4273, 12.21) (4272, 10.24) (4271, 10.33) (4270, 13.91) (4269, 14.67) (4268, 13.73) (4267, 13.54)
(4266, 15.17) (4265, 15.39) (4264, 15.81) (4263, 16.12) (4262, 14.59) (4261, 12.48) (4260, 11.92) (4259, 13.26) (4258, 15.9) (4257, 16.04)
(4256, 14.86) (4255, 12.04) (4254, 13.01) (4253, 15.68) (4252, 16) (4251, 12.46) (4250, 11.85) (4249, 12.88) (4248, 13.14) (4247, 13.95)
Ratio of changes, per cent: 206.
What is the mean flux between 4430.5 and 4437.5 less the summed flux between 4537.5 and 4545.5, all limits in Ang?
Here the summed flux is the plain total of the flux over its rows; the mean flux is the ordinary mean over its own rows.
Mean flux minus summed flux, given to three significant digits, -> -126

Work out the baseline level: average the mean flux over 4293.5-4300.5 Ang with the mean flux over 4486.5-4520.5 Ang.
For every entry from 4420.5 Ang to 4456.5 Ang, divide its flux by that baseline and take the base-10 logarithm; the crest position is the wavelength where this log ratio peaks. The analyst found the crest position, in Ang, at 4439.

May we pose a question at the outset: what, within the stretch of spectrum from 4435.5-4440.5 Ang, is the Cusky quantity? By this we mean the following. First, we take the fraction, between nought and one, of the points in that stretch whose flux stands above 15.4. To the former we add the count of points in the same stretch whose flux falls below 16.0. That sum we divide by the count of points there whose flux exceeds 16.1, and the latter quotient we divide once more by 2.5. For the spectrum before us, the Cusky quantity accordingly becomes 0.37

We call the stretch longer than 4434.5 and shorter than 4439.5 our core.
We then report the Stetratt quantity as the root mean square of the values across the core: 16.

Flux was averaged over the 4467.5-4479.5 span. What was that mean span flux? 17.2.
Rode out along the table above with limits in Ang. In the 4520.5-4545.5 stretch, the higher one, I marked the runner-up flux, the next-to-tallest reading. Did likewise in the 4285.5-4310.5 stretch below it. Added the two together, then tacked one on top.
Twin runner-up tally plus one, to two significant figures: 33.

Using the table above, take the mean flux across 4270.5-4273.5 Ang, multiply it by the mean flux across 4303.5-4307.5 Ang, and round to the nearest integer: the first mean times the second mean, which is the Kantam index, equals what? 113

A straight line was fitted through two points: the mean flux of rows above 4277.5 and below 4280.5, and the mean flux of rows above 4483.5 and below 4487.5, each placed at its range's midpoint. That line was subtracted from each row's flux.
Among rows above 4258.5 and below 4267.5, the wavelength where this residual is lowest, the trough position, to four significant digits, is 4260 Ang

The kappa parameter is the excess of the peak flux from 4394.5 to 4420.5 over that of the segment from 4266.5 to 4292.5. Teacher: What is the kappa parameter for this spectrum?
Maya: 1.68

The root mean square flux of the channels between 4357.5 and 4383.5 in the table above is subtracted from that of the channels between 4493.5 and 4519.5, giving 2.7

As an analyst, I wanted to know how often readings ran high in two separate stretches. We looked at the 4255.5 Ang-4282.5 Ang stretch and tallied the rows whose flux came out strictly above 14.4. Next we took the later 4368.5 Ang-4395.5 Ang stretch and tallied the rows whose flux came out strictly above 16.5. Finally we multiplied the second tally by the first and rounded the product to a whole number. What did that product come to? 13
